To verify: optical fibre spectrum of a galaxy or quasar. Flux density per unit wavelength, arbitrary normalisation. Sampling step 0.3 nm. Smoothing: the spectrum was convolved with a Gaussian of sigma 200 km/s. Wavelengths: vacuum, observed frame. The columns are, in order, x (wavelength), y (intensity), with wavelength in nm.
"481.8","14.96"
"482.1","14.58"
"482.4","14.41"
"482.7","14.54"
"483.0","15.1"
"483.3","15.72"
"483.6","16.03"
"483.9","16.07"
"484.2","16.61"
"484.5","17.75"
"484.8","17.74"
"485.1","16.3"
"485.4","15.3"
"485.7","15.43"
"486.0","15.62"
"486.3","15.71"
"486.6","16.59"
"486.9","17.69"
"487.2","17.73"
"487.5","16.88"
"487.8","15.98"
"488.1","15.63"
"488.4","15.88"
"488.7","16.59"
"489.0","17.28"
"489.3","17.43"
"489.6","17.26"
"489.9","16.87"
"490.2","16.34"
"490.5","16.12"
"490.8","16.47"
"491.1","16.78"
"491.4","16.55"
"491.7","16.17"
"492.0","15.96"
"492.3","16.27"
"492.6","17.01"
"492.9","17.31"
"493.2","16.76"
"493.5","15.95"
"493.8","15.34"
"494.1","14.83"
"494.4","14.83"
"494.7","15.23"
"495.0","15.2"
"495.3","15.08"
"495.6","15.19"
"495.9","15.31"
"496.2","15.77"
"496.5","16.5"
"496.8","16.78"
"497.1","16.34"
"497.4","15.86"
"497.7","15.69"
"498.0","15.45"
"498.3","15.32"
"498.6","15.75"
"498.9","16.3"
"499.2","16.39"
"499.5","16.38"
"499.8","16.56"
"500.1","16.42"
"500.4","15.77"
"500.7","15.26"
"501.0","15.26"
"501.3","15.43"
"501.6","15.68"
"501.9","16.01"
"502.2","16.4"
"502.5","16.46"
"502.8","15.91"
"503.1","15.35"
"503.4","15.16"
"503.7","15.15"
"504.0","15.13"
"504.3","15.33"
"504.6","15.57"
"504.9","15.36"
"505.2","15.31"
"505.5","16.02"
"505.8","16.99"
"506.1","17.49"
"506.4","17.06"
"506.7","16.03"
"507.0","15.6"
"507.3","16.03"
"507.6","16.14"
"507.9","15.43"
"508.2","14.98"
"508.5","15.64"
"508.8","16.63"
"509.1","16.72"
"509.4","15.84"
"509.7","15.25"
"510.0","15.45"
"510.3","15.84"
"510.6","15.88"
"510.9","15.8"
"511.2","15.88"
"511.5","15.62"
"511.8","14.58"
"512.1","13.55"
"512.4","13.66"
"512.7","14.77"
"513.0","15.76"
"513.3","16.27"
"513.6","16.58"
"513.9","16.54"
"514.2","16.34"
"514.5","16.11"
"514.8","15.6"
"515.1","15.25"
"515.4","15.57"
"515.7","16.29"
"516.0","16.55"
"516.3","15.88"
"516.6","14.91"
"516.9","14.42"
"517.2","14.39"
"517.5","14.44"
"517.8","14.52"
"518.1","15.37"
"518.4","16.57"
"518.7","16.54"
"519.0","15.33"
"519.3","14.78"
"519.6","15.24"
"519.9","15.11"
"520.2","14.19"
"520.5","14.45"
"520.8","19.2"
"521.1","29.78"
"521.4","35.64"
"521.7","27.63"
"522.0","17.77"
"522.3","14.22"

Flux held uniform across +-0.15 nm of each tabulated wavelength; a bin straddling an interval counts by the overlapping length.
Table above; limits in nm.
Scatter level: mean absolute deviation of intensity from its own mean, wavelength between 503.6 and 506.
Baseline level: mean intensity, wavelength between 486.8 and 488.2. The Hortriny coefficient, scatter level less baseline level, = -16.3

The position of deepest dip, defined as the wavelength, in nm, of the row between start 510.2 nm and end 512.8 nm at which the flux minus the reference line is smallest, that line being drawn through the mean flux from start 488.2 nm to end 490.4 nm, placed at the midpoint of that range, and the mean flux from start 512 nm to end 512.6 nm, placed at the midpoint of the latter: 512.1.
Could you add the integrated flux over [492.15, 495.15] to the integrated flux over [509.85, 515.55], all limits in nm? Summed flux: 136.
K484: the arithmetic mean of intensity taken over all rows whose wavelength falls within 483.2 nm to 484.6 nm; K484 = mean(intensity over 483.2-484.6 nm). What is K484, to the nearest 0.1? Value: 16.4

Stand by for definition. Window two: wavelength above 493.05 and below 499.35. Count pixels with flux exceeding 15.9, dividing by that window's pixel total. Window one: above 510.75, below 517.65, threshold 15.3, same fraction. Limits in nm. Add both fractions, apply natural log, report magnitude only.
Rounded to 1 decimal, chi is 0.1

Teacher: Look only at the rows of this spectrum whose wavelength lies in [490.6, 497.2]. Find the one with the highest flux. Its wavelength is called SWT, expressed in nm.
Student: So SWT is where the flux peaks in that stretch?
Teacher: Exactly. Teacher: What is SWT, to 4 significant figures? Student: 492.9 nm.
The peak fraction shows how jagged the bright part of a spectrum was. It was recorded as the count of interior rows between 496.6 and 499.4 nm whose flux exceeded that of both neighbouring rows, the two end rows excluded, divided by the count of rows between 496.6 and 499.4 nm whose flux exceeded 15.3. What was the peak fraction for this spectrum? 0.00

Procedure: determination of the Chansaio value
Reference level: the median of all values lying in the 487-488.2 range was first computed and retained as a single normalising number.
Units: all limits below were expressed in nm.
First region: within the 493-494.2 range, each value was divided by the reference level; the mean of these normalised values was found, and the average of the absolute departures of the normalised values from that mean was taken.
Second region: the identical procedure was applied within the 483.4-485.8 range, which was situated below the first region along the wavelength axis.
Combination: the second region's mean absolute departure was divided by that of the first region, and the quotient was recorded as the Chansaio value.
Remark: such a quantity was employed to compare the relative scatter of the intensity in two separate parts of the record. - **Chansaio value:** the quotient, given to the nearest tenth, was 1.1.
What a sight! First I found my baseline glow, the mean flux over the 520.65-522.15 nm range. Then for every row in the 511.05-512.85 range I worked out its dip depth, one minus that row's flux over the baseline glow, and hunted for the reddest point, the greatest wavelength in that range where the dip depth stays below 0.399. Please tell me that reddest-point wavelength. 511.2 nm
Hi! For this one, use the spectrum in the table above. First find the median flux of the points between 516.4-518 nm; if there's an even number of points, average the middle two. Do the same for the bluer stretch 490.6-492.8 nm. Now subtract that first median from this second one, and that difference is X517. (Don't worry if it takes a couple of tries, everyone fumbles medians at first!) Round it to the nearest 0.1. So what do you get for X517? 2.0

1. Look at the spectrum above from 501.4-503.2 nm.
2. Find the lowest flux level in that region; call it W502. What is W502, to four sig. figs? 15.35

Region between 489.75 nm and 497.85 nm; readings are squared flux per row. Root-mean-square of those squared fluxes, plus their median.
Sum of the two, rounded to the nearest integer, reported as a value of 518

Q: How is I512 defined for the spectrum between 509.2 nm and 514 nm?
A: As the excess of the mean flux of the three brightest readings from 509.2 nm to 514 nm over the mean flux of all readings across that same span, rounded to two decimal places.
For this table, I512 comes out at 1.01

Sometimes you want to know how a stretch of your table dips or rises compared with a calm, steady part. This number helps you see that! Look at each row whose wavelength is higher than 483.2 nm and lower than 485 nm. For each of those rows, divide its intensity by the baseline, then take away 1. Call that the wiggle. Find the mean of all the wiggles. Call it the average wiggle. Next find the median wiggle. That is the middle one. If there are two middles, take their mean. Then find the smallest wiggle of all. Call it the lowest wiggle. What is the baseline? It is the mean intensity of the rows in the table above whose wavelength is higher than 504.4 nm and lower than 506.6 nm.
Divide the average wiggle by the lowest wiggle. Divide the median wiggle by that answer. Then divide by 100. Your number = -0.0001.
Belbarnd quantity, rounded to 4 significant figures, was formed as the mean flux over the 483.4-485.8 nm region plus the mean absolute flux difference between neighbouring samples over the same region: 17.02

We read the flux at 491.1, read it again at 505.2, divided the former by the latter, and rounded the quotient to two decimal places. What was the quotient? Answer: 1.10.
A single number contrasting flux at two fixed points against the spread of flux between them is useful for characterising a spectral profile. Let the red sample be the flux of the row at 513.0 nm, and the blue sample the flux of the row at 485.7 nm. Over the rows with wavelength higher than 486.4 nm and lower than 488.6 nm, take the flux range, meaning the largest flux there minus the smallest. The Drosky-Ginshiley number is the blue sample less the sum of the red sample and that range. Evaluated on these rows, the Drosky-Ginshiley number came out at -2.4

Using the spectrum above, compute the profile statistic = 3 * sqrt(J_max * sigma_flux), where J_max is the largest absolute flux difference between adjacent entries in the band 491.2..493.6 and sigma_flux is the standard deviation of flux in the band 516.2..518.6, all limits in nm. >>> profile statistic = 2.4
